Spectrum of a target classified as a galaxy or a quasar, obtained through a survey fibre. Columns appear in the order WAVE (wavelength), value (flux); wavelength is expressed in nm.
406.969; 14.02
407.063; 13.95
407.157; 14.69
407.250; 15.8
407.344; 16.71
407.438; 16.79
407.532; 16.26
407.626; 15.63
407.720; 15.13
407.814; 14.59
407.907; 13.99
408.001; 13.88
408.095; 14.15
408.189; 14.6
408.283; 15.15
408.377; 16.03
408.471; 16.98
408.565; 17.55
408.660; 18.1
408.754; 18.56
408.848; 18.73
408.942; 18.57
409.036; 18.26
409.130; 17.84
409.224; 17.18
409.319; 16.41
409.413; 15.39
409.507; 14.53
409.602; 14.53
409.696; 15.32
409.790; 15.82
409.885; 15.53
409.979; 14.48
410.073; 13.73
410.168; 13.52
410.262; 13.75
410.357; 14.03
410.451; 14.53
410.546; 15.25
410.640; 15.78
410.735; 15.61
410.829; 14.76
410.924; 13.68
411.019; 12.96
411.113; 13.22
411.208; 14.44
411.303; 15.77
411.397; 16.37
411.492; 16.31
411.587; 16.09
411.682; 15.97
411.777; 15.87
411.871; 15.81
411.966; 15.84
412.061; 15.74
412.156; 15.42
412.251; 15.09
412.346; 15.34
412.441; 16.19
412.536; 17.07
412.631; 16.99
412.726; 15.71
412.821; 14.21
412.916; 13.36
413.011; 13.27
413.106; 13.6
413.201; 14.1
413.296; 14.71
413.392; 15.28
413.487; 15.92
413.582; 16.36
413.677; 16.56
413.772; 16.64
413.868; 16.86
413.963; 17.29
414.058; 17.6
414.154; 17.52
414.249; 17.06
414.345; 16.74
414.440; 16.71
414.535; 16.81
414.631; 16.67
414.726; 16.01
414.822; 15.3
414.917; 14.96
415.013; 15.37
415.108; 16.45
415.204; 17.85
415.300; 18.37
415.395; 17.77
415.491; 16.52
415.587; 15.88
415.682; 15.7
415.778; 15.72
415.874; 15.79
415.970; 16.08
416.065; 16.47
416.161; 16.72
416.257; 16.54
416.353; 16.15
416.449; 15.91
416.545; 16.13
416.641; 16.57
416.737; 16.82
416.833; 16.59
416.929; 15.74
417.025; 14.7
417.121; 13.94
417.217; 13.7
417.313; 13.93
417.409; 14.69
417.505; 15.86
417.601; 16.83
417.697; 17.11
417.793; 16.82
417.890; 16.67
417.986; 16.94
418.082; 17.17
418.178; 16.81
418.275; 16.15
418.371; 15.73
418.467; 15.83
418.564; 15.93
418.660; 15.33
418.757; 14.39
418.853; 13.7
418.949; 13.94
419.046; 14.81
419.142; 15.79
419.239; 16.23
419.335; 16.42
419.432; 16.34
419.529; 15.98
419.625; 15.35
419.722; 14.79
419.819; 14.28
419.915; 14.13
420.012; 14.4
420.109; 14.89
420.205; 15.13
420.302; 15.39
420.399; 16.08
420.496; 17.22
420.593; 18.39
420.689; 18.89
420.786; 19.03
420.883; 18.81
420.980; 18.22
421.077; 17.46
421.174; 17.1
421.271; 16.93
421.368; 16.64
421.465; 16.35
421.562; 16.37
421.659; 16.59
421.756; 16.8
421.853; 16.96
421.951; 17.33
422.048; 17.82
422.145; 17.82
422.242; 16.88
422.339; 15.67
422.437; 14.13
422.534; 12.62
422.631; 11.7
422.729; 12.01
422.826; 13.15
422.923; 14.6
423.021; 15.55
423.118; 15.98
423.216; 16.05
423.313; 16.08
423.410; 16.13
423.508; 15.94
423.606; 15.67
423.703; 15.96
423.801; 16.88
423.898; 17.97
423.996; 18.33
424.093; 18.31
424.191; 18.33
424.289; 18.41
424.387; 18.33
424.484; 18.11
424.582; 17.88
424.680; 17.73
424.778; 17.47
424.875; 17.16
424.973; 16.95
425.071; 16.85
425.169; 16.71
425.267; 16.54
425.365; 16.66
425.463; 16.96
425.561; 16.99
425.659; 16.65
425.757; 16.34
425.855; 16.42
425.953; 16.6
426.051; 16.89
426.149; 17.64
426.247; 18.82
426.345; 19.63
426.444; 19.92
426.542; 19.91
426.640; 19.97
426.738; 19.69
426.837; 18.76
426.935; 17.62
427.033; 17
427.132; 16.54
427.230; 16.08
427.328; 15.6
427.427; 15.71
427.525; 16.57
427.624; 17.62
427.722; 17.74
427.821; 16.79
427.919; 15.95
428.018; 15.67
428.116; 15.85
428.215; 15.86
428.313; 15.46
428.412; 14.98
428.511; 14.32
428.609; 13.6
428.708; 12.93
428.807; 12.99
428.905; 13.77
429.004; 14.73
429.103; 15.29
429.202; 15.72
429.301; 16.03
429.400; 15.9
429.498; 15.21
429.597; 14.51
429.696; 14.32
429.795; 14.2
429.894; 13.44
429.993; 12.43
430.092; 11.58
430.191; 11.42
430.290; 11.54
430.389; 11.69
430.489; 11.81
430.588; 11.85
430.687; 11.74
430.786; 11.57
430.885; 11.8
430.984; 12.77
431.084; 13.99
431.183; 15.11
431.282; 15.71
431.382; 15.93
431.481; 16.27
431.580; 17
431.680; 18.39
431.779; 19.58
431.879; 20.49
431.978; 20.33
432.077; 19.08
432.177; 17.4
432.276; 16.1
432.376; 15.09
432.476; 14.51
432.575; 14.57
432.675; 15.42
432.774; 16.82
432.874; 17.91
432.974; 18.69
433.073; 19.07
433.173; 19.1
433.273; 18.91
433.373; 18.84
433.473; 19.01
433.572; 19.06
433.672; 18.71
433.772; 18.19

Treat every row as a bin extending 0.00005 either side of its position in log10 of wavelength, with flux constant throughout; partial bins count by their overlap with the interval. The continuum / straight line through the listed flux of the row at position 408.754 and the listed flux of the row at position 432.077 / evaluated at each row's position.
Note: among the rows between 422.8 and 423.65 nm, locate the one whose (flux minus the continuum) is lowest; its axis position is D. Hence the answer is 422.826 nm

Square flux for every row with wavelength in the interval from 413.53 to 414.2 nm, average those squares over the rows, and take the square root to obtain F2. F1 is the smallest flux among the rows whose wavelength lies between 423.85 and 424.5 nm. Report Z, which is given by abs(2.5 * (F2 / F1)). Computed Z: 2.36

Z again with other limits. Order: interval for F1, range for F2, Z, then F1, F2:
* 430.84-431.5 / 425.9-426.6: 3.93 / 11.8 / 19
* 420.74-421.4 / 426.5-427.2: 2.79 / 16.64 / 19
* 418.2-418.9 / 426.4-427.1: 3.47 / 13.7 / 19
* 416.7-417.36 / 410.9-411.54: 2.69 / 13.7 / 15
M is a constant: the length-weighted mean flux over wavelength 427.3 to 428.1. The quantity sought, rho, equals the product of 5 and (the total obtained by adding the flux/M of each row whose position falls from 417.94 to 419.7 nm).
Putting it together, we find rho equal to 86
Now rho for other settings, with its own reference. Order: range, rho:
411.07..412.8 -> 86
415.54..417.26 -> 87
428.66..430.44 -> 75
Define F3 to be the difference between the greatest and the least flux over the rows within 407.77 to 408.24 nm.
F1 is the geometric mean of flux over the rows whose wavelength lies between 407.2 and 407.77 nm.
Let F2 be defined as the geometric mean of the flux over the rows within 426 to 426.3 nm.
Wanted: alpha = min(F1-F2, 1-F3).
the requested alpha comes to -1.7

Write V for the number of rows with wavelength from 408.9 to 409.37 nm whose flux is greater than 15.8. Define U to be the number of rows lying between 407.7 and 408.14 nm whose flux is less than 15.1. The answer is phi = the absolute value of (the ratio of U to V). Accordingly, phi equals 0.80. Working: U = 4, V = 5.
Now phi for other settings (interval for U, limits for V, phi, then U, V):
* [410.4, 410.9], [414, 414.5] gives 0.40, 2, 5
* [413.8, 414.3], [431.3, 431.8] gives 0.00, 0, 5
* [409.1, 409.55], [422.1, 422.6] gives 0.50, 1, 2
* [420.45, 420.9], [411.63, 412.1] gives 0.00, 0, 4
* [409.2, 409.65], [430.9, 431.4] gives 2.00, 2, 1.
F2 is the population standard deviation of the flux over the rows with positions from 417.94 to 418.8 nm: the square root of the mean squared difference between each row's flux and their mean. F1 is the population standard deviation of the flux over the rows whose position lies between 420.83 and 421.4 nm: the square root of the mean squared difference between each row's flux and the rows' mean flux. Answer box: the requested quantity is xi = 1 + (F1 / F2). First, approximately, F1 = 0.76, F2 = 0.8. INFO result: 1.92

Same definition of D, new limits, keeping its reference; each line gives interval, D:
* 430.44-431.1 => 430.786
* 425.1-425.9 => 425.757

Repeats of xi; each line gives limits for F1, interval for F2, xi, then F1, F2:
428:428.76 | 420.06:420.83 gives 1.64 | 1.04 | 1.6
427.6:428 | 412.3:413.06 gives 1.51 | 0.72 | 1.4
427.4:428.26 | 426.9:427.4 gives 2.09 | 0.77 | 0.7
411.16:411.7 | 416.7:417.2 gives 1.59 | 0.65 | 1.1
